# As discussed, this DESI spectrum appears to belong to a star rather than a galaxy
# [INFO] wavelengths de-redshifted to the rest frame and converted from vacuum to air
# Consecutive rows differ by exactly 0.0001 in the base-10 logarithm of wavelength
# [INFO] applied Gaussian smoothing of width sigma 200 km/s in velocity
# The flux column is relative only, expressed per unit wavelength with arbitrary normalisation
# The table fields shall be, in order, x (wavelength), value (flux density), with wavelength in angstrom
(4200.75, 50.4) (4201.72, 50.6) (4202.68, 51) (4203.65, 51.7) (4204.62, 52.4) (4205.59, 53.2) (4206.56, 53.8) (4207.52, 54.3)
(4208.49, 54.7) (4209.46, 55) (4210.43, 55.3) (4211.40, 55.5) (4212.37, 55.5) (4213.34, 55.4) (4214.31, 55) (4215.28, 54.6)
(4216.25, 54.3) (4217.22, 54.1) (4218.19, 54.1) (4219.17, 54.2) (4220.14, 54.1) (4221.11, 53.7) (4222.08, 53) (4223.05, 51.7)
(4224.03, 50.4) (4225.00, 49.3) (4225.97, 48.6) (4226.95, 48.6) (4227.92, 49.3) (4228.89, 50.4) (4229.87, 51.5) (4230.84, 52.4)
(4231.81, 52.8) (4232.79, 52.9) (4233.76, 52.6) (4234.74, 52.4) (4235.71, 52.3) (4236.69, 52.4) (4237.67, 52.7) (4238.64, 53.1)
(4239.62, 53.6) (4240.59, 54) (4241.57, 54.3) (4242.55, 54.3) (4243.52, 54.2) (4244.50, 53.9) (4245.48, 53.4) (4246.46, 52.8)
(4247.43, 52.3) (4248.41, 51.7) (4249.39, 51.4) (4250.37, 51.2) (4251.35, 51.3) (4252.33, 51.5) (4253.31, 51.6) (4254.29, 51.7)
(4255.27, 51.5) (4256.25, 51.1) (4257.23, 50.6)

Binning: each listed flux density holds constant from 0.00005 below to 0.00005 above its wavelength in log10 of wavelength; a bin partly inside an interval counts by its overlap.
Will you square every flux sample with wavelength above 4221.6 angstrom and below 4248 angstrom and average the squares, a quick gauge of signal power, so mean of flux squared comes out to 2727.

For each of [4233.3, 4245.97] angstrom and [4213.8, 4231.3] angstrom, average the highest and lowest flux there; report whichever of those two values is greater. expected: 53.3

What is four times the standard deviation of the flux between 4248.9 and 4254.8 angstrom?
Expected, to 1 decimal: 0.7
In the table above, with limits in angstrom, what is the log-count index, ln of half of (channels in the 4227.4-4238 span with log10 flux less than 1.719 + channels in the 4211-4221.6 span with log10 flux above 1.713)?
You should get 2.01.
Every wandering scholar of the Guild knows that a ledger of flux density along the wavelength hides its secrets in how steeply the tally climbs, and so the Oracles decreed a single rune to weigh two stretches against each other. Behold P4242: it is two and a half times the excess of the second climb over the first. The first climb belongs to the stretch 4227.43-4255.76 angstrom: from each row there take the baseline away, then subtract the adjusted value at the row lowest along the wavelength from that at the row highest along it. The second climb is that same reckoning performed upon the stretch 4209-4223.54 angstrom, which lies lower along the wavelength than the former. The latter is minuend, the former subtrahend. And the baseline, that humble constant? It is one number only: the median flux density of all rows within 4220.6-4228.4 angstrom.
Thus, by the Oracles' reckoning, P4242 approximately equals -14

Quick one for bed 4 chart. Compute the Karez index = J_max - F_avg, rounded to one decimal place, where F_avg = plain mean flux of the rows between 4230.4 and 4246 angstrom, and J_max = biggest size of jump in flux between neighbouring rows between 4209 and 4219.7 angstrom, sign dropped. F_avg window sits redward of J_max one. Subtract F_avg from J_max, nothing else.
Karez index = -52.8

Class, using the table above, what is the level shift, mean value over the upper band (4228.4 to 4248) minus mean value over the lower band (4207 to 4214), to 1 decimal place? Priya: -2.2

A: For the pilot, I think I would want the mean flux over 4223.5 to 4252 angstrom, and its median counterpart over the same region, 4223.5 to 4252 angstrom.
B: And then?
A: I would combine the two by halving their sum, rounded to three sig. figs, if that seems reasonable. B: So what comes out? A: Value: 52.2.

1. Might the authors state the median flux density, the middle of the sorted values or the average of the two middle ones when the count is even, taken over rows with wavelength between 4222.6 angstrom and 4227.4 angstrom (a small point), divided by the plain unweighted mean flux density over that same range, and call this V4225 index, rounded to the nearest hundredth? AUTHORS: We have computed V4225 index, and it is 0.99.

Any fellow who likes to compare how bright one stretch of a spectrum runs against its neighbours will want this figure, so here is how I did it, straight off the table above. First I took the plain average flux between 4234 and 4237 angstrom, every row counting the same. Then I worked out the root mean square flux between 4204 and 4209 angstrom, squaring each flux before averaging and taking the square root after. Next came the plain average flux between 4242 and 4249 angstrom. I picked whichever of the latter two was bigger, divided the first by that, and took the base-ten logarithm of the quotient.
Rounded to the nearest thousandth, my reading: -0.011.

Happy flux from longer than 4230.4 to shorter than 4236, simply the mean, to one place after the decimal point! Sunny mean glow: 52.6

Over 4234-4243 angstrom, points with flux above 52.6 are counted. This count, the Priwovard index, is 6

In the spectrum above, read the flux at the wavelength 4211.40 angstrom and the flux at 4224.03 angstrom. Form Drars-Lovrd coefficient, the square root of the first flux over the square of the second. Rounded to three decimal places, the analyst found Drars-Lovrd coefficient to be 0.148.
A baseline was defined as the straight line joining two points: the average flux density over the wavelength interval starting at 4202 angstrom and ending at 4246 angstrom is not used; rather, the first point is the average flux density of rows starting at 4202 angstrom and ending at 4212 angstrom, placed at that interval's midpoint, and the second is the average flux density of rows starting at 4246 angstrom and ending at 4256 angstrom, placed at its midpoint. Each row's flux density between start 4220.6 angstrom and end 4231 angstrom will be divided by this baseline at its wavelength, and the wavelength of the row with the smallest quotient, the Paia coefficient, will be 4225.97 angstrom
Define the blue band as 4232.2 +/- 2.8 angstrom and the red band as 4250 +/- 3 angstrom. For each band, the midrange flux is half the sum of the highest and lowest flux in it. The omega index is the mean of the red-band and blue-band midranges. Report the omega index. 52.0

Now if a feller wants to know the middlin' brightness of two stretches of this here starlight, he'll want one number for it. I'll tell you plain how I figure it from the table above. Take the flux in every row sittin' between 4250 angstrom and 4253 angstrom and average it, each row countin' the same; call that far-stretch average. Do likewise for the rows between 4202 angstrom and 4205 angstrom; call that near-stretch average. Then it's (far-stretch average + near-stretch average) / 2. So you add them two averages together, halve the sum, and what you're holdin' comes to 51.5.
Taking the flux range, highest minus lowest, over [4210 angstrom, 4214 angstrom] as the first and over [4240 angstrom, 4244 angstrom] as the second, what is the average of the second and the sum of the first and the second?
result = 0.4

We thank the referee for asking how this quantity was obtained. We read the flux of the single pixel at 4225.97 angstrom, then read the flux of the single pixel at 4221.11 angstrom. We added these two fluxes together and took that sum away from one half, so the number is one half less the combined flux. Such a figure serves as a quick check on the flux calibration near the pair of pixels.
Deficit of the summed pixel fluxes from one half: -102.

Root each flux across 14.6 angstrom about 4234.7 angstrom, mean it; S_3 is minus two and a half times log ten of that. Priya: -2.15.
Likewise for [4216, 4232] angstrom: -2.14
